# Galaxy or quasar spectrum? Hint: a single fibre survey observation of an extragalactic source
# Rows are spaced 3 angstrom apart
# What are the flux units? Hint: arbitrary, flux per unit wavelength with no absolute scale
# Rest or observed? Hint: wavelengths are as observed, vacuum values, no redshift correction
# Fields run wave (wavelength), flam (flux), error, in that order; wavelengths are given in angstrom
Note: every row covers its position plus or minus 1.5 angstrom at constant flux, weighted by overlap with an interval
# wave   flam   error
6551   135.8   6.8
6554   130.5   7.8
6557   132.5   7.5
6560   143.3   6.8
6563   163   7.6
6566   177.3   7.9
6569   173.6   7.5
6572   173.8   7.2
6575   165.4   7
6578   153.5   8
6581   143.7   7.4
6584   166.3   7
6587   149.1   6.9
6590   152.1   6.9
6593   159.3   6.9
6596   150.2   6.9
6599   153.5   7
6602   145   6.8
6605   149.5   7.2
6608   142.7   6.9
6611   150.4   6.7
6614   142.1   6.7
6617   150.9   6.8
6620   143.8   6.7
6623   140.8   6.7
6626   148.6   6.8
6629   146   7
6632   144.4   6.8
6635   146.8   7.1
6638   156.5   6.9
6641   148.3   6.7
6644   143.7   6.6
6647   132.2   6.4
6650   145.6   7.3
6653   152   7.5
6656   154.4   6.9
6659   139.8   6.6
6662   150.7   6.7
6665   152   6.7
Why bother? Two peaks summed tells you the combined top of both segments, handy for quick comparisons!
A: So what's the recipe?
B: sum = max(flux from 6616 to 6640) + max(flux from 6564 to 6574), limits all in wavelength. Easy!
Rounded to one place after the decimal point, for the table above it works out 333.8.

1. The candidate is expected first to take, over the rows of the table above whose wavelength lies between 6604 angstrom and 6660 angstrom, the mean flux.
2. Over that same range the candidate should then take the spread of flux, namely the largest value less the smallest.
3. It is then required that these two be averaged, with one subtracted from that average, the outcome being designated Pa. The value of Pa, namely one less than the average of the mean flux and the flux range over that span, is 84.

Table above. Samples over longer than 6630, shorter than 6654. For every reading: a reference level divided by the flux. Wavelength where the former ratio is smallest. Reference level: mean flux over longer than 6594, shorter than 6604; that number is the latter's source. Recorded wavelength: 6638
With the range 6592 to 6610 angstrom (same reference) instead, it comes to 6593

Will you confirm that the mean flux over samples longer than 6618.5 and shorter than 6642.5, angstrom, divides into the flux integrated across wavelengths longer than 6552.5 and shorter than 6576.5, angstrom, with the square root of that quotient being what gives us 5.07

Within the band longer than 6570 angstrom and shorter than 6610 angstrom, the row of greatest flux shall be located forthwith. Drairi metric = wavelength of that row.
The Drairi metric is 6572 angstrom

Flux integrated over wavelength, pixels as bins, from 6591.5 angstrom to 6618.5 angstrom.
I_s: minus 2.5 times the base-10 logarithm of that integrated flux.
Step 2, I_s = -9.0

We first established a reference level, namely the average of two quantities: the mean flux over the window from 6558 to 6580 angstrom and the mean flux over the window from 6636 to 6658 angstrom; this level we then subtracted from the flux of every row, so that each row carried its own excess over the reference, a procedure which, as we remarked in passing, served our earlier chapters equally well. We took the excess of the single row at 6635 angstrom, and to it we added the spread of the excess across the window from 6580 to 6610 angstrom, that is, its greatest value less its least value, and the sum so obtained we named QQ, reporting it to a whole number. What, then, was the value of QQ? 15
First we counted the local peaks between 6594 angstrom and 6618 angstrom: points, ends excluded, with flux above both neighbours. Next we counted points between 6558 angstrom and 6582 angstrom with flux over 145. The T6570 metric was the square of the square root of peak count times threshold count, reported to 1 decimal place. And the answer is 18.0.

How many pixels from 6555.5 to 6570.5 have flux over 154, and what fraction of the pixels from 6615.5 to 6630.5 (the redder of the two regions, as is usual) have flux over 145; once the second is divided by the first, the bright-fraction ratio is 0.20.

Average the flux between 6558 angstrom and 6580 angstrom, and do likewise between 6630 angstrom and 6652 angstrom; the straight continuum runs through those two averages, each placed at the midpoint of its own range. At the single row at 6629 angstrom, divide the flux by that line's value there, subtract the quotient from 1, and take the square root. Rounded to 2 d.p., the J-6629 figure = 0.13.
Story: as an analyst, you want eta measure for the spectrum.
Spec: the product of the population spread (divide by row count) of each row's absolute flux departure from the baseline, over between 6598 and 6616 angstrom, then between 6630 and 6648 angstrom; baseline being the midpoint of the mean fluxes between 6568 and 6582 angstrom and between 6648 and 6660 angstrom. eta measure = 27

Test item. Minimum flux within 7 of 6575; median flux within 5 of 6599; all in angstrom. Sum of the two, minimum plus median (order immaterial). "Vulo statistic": 294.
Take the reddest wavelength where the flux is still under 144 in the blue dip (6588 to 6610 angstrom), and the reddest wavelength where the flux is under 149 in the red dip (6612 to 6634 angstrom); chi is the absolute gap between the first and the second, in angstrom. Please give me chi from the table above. 24 angstrom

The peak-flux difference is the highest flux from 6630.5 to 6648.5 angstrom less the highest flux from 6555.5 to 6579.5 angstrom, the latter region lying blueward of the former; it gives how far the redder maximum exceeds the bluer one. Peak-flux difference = -20.8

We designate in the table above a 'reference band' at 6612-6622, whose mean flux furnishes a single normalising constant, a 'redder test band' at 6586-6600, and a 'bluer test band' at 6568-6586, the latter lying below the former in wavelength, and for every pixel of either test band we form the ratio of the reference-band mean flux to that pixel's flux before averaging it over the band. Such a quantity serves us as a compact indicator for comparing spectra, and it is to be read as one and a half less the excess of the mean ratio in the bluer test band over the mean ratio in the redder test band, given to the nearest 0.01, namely 1.55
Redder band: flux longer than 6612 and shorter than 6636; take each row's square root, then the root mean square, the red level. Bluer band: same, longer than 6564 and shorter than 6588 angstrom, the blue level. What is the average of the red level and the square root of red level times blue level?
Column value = 12.23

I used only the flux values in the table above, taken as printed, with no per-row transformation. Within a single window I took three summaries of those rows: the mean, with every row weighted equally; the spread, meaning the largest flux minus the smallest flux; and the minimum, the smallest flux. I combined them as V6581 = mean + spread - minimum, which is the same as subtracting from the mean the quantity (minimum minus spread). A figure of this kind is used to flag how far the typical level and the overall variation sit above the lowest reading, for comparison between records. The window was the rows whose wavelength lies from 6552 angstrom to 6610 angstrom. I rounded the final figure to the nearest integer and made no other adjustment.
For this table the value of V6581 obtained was 70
